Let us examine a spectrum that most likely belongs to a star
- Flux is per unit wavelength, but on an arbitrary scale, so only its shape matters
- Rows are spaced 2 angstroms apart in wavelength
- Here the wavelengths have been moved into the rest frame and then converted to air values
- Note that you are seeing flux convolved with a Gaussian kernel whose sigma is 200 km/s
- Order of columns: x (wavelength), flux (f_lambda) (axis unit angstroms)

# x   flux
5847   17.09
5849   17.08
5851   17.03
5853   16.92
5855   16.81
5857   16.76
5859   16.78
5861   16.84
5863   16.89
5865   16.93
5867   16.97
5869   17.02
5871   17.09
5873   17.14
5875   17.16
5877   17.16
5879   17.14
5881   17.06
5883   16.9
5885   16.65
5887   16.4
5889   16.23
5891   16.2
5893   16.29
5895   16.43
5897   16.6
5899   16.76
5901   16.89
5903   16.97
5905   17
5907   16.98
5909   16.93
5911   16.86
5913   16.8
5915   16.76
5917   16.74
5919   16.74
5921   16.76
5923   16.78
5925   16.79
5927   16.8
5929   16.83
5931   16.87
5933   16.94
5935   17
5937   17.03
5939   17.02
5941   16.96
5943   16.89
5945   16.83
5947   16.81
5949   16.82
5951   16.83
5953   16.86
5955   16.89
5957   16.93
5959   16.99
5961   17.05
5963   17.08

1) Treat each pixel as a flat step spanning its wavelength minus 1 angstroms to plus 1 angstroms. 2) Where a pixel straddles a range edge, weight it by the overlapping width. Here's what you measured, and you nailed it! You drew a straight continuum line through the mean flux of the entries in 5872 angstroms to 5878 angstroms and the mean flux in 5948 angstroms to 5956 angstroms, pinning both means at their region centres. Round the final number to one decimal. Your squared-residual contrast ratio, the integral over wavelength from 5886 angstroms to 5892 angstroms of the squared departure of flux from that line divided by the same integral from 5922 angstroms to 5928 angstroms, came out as 24.4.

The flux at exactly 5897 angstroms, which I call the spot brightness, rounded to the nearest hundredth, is 16.60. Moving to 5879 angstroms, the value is 17.14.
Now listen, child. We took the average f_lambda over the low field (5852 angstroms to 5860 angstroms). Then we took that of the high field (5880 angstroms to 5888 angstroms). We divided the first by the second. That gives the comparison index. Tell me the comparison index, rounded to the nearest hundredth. 1.00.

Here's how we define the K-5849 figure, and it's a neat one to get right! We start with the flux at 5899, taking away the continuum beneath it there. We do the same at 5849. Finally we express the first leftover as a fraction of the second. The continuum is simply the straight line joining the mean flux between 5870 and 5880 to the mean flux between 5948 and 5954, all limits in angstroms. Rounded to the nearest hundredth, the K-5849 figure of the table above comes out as 1.76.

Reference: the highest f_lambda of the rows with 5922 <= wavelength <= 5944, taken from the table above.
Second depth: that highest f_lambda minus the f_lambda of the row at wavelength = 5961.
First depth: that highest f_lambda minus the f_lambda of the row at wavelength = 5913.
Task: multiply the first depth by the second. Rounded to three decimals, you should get -0.005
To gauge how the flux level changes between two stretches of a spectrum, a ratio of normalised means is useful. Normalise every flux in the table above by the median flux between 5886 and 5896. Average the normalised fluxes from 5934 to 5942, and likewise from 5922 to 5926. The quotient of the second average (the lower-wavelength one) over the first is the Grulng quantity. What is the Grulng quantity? 0.99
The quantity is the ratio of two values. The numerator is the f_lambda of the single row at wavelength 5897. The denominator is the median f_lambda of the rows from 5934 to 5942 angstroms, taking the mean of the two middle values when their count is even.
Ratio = 0.976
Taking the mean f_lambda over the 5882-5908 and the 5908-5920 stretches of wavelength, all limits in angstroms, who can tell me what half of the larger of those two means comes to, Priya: 8.40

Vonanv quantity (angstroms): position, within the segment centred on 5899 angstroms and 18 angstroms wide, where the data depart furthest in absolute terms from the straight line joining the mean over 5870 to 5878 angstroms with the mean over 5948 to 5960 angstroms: 5891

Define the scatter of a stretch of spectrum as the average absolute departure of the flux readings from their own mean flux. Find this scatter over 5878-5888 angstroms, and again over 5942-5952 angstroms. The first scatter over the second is 11.3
